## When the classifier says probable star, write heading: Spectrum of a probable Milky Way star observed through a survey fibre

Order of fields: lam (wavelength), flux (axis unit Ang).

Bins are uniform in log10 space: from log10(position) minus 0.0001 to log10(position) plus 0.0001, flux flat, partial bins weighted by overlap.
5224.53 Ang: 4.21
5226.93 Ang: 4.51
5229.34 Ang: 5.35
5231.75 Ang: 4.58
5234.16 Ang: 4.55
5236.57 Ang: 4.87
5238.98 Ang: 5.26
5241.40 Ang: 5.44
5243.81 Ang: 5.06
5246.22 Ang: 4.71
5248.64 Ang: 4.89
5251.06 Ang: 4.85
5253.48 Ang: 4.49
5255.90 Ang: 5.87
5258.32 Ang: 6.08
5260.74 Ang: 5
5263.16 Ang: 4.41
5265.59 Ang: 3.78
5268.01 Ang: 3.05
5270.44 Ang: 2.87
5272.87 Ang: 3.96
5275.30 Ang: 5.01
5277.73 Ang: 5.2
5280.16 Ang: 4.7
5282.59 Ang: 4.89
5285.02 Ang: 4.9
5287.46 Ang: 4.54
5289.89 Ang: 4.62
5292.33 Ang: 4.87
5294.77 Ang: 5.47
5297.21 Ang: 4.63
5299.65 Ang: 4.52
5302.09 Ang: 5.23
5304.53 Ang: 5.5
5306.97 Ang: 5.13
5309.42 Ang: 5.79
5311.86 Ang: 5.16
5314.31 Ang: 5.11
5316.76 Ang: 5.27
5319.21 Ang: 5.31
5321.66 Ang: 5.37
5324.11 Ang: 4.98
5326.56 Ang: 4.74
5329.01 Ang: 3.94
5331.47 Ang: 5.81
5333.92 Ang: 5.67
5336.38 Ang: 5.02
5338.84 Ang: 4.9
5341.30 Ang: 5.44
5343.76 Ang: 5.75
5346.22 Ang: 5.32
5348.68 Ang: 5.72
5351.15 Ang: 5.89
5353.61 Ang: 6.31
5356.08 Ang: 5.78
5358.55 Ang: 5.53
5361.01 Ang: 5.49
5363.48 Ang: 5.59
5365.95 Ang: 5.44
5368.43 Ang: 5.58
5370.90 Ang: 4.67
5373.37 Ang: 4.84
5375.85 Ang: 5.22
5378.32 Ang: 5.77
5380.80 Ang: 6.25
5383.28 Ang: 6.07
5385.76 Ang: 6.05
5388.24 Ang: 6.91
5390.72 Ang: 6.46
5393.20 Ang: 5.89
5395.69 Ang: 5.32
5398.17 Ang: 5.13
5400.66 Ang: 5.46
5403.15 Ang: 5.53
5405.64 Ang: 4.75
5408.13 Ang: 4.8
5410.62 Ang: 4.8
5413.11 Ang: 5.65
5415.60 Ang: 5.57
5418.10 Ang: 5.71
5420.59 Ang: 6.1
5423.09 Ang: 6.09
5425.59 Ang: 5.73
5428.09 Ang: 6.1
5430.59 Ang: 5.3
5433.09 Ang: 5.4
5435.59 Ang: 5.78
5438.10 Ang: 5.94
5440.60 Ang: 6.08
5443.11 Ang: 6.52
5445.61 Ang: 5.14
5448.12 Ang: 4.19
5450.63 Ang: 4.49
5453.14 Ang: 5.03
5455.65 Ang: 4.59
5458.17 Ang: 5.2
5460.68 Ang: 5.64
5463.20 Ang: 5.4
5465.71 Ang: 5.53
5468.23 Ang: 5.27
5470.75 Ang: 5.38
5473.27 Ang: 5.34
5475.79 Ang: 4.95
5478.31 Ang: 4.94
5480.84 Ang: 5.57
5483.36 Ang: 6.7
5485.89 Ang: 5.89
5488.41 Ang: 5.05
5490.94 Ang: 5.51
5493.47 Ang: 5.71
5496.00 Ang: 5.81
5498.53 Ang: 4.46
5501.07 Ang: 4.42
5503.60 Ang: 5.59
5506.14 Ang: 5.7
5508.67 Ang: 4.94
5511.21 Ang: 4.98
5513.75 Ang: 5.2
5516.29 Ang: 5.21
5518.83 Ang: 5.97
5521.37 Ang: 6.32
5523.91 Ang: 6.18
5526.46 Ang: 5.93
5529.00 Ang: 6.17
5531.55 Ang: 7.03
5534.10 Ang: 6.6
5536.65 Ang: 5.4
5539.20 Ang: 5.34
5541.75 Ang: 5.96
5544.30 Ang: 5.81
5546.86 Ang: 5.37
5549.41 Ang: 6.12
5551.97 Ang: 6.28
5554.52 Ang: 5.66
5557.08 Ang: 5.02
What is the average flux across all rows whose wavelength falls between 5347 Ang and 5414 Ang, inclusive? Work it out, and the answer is 5.6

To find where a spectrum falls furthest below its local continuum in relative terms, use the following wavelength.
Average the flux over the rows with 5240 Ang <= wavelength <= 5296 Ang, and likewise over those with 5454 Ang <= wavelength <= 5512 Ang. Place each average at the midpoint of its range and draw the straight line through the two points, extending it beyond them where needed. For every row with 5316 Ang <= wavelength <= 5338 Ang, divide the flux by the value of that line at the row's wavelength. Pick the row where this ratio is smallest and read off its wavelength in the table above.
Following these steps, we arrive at 5329.01 Ang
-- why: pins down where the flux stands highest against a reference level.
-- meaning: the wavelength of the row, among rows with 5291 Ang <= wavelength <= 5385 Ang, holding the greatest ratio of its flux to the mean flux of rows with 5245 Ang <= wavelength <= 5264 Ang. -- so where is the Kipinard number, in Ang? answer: 5353.61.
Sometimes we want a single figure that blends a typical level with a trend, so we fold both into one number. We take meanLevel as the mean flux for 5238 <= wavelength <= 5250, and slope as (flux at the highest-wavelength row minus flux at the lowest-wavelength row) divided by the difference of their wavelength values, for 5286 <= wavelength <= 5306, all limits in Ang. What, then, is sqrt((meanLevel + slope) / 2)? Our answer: 1.60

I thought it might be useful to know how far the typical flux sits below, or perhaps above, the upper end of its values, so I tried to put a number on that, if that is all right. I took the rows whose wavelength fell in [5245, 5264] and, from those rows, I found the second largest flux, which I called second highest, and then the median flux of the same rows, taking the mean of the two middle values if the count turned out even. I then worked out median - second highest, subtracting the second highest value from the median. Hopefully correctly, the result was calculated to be -1.00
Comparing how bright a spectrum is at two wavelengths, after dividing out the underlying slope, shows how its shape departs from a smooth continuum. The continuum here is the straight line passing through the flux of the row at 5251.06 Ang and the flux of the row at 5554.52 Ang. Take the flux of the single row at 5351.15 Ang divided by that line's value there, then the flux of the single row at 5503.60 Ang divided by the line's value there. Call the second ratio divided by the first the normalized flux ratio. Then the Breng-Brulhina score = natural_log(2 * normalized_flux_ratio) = 0.56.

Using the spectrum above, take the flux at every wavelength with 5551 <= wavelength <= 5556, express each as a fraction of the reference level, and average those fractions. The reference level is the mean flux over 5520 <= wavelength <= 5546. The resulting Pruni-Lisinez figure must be 0.98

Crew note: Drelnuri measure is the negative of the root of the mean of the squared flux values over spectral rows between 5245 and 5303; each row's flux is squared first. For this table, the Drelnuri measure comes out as -4.7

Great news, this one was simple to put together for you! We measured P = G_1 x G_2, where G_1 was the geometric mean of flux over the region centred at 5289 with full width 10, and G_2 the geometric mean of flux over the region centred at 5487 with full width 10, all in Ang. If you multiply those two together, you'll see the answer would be 27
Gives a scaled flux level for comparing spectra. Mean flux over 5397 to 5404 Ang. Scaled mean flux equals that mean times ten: 54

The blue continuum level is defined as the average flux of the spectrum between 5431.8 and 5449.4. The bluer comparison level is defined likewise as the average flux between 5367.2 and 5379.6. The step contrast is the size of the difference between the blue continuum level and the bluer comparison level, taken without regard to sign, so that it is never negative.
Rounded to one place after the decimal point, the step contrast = 0.4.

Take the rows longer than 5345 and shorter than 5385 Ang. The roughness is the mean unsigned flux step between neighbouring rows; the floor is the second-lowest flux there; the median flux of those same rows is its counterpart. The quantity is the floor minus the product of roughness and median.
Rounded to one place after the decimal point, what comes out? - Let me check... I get 3.0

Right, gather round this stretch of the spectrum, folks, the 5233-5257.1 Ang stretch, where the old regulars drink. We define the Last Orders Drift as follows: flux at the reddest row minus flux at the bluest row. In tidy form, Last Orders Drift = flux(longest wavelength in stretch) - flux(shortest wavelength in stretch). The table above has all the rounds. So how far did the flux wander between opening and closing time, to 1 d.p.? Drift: 1.3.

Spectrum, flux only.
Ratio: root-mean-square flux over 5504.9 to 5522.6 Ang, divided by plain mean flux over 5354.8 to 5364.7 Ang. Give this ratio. 0.98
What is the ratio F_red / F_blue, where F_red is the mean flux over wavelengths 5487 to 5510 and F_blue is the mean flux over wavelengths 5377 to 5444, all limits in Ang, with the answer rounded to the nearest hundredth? 0.91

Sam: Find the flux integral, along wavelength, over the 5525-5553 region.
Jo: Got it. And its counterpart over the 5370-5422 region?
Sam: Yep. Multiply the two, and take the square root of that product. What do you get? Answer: 221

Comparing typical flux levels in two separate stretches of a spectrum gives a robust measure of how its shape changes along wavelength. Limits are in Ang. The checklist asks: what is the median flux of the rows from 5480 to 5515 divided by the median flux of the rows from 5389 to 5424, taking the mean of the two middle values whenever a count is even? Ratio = 1.00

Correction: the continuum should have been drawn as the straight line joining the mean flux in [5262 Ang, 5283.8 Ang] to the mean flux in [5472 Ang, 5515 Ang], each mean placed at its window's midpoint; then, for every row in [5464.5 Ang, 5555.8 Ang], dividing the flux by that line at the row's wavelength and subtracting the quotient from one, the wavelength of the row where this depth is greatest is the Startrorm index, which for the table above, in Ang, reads 5501.07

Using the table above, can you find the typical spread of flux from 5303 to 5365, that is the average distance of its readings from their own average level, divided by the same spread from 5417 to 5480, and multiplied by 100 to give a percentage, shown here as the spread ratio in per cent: 79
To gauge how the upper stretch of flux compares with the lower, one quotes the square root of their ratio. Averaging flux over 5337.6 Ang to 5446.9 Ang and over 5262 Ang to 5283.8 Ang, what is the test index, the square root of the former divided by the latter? 1.16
